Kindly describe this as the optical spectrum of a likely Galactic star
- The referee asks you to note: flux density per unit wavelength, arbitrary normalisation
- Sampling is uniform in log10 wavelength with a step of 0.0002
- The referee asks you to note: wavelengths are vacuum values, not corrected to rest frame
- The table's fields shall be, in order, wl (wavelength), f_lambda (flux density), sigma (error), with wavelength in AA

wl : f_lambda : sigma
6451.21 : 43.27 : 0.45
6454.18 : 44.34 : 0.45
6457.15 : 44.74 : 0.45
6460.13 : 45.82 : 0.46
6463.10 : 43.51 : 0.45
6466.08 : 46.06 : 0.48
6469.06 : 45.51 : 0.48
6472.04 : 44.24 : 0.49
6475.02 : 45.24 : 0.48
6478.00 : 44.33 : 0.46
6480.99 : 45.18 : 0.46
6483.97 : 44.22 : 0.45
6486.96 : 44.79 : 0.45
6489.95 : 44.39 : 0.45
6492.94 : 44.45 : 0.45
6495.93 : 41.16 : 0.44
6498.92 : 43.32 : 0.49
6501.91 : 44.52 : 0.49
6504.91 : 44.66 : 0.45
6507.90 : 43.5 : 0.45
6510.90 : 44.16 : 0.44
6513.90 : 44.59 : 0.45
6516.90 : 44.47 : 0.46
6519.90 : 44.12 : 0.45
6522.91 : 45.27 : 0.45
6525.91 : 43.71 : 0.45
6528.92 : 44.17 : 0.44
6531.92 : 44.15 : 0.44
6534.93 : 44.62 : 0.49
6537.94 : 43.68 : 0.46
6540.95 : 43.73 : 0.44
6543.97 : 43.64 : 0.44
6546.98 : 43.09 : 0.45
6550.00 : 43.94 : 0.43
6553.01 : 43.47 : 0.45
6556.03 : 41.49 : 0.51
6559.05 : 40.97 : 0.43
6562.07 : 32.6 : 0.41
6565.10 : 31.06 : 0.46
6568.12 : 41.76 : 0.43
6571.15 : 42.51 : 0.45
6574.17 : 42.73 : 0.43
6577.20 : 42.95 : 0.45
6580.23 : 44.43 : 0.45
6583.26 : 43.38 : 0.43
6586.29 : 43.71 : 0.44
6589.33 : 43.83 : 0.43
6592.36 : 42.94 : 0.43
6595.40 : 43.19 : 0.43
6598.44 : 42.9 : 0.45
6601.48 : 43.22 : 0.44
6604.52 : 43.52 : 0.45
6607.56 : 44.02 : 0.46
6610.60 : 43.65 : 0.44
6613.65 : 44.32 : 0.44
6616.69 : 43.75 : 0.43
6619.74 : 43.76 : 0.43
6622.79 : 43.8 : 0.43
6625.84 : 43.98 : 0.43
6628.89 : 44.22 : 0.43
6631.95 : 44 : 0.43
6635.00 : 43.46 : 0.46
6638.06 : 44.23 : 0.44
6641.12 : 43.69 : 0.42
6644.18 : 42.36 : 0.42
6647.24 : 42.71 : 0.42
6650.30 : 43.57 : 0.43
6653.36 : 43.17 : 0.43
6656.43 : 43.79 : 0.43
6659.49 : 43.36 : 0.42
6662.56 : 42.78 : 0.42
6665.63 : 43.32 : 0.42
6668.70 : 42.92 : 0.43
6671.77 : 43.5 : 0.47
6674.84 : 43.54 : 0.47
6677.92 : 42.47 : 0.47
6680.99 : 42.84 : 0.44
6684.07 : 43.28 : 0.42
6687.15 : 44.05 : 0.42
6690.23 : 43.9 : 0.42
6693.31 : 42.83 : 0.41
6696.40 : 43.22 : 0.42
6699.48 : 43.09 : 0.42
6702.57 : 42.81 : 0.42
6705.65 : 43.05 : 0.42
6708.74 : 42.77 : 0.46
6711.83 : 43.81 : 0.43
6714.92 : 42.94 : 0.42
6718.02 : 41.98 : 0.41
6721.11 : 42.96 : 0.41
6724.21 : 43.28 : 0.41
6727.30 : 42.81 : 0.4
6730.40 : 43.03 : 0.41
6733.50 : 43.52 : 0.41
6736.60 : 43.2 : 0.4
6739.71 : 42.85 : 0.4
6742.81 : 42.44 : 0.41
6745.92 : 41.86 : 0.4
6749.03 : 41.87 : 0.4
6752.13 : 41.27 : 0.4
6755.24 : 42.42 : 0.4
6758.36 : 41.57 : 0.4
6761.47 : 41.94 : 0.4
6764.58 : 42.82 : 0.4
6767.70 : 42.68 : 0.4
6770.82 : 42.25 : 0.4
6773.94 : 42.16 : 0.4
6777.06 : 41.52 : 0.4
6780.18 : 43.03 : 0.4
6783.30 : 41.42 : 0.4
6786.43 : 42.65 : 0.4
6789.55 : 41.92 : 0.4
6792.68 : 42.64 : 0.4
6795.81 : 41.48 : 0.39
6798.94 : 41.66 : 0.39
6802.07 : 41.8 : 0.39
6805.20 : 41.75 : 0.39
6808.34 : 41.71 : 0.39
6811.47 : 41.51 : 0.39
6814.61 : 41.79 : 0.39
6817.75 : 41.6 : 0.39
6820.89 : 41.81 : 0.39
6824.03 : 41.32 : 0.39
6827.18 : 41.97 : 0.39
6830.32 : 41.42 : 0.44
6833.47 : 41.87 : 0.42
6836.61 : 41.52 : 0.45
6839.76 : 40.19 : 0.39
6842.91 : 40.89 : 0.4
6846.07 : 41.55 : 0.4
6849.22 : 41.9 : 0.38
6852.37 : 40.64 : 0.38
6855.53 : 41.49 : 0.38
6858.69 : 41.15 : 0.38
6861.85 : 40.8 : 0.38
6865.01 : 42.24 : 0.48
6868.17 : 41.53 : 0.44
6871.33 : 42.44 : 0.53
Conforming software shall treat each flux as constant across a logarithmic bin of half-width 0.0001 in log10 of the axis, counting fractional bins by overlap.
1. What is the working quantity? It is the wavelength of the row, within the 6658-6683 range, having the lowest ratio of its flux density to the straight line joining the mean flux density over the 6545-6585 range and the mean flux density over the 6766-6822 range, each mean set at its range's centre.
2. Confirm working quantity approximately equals 6677.92 AA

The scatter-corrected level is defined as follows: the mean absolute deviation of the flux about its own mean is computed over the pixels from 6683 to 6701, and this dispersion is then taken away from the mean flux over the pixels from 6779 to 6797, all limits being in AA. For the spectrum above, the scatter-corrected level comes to 41.8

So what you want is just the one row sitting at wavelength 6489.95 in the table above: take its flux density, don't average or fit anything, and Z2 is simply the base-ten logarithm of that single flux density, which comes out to 1.647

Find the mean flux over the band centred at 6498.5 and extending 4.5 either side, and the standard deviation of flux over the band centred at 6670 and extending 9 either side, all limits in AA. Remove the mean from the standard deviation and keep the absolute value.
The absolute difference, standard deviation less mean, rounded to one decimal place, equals 42.6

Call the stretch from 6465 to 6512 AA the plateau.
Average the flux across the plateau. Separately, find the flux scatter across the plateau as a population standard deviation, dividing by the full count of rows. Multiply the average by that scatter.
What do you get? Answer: 47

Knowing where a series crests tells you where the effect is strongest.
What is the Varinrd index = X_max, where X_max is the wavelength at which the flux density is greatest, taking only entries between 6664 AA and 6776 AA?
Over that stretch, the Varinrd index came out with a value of 6687.15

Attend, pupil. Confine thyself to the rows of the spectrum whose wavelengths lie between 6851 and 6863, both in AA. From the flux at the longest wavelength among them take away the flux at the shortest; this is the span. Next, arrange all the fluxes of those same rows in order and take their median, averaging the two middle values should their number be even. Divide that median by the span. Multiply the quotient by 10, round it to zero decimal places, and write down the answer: 2561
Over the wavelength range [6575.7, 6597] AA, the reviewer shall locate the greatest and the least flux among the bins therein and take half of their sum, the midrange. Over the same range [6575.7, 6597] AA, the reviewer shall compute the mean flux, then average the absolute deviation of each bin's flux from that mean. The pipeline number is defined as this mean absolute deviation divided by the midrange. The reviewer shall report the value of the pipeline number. 0.0098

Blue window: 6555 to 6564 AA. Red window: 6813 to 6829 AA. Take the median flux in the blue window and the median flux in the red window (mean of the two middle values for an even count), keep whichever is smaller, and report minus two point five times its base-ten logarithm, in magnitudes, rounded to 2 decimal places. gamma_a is -4.03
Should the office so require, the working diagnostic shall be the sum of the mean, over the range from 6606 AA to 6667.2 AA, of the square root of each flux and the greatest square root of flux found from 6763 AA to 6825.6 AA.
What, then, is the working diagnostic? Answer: 13.2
